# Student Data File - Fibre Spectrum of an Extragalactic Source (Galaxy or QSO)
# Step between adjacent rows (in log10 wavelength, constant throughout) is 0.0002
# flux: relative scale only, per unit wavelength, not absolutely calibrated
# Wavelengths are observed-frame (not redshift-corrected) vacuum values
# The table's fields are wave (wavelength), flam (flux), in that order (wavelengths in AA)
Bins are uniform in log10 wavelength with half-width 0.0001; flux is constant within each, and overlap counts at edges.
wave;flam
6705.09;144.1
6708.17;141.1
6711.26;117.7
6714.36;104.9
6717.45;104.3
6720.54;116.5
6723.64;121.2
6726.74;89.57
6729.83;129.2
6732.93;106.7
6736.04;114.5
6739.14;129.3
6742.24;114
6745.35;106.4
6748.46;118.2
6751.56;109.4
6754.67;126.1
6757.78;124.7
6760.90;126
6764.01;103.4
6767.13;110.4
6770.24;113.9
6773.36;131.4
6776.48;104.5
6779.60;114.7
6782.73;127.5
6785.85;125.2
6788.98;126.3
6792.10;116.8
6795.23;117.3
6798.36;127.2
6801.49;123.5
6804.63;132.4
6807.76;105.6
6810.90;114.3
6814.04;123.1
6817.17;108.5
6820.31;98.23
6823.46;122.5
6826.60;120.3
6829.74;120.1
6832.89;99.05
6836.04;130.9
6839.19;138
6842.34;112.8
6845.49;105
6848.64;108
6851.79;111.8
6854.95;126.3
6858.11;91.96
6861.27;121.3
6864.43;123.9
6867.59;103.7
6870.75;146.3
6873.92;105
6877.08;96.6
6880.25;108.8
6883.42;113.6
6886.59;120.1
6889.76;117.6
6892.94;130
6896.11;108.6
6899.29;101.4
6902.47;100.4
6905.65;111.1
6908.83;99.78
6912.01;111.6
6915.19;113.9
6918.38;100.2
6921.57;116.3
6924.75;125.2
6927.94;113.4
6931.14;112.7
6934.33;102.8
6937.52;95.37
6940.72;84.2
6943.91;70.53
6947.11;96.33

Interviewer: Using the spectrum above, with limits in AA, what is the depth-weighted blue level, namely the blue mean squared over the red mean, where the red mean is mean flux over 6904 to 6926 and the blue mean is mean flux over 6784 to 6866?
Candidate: 124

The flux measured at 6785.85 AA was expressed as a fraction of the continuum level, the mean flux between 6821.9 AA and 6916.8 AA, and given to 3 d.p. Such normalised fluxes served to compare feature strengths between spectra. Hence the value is 1.098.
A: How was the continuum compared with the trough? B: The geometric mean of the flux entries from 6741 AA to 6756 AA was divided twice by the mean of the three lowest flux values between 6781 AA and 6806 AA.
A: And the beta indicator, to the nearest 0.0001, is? 0.0081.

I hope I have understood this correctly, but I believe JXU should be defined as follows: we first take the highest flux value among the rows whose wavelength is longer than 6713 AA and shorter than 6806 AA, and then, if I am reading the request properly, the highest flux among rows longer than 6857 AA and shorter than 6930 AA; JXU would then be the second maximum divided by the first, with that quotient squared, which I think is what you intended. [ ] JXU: 1.22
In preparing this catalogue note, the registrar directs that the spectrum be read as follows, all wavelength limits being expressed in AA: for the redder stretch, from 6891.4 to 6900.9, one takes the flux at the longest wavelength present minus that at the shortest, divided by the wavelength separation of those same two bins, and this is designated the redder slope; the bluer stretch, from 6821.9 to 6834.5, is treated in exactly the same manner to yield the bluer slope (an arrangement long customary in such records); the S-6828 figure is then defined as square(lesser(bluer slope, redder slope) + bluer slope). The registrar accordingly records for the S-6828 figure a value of 49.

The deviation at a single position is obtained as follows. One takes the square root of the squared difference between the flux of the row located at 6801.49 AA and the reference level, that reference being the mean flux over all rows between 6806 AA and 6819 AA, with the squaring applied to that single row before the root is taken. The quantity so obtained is 11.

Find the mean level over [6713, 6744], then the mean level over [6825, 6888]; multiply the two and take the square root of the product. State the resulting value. 114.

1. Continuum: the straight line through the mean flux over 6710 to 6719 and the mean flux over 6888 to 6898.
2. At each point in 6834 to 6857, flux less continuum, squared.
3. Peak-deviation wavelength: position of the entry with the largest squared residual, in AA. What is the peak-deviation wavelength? 6839.19 AA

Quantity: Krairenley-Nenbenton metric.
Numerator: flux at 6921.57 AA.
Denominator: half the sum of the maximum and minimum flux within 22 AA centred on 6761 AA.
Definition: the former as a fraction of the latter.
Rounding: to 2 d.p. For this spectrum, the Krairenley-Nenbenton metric 1.01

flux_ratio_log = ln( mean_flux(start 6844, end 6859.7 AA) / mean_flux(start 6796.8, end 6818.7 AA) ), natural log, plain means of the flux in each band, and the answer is -0.093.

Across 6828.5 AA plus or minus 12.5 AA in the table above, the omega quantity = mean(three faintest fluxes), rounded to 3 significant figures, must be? 102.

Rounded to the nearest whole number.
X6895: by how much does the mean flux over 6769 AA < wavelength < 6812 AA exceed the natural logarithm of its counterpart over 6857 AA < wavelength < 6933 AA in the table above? 115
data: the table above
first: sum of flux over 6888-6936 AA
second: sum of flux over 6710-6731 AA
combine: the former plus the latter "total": 2448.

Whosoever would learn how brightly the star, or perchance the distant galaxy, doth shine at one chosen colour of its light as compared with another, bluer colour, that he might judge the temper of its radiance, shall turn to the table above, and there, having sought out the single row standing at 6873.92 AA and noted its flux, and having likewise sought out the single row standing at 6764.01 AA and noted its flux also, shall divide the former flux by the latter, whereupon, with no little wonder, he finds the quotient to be 1.02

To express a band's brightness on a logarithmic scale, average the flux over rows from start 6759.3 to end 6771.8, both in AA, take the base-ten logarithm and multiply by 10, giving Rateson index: 20.5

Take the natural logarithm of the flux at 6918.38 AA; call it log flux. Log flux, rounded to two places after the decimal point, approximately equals 4.61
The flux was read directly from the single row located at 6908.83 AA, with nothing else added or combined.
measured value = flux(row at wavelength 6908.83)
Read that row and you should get 99.78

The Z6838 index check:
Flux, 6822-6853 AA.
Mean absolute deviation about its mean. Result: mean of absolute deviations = 9.5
